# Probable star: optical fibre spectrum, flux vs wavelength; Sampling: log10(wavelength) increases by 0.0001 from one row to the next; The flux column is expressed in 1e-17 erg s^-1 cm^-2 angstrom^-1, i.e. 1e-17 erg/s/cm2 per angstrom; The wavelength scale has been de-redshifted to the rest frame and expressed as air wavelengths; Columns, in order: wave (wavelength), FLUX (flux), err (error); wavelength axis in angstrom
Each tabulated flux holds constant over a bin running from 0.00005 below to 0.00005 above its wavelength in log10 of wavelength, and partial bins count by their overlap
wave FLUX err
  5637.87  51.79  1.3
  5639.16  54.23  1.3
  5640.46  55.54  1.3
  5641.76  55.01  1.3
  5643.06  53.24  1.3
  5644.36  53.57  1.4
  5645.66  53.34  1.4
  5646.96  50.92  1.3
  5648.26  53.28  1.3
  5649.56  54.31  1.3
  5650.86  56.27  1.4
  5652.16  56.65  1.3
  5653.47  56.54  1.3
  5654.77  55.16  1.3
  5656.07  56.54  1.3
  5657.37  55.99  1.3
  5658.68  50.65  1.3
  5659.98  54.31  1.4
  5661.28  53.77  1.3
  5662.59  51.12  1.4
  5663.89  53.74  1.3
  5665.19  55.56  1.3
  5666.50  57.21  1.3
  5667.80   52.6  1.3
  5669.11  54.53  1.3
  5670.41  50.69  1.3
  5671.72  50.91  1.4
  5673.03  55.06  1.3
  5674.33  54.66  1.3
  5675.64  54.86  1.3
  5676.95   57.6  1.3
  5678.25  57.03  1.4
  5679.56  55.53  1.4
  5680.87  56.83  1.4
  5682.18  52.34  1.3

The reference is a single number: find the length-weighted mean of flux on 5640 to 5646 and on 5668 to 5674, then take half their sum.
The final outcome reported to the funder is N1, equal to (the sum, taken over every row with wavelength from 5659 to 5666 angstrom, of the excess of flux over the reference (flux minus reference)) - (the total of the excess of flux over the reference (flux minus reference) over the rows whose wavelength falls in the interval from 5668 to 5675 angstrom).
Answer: 3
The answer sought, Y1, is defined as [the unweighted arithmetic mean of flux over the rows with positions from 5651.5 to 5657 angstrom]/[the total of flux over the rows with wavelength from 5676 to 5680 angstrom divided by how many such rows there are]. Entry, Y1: 0.99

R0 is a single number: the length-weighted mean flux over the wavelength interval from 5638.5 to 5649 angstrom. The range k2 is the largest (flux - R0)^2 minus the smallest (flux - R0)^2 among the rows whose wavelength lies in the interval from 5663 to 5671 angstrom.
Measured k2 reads 12.5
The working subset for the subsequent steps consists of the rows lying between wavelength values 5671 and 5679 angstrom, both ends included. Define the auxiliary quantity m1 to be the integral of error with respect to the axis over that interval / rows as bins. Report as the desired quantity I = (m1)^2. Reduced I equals 114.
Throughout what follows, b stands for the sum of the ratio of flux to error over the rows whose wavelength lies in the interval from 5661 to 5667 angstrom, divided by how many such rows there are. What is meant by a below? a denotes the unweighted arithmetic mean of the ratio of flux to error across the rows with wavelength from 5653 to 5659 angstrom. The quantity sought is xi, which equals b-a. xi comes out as -1.1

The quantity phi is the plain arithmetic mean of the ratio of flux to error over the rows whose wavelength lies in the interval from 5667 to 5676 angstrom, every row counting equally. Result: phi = 40.6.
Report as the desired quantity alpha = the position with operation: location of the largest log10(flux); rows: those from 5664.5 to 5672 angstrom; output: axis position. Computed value 5666.50 angstrom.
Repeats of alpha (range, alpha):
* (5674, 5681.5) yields 5676.95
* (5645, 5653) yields 5652.16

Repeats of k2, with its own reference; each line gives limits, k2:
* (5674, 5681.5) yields 14.5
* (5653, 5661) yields 8.7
